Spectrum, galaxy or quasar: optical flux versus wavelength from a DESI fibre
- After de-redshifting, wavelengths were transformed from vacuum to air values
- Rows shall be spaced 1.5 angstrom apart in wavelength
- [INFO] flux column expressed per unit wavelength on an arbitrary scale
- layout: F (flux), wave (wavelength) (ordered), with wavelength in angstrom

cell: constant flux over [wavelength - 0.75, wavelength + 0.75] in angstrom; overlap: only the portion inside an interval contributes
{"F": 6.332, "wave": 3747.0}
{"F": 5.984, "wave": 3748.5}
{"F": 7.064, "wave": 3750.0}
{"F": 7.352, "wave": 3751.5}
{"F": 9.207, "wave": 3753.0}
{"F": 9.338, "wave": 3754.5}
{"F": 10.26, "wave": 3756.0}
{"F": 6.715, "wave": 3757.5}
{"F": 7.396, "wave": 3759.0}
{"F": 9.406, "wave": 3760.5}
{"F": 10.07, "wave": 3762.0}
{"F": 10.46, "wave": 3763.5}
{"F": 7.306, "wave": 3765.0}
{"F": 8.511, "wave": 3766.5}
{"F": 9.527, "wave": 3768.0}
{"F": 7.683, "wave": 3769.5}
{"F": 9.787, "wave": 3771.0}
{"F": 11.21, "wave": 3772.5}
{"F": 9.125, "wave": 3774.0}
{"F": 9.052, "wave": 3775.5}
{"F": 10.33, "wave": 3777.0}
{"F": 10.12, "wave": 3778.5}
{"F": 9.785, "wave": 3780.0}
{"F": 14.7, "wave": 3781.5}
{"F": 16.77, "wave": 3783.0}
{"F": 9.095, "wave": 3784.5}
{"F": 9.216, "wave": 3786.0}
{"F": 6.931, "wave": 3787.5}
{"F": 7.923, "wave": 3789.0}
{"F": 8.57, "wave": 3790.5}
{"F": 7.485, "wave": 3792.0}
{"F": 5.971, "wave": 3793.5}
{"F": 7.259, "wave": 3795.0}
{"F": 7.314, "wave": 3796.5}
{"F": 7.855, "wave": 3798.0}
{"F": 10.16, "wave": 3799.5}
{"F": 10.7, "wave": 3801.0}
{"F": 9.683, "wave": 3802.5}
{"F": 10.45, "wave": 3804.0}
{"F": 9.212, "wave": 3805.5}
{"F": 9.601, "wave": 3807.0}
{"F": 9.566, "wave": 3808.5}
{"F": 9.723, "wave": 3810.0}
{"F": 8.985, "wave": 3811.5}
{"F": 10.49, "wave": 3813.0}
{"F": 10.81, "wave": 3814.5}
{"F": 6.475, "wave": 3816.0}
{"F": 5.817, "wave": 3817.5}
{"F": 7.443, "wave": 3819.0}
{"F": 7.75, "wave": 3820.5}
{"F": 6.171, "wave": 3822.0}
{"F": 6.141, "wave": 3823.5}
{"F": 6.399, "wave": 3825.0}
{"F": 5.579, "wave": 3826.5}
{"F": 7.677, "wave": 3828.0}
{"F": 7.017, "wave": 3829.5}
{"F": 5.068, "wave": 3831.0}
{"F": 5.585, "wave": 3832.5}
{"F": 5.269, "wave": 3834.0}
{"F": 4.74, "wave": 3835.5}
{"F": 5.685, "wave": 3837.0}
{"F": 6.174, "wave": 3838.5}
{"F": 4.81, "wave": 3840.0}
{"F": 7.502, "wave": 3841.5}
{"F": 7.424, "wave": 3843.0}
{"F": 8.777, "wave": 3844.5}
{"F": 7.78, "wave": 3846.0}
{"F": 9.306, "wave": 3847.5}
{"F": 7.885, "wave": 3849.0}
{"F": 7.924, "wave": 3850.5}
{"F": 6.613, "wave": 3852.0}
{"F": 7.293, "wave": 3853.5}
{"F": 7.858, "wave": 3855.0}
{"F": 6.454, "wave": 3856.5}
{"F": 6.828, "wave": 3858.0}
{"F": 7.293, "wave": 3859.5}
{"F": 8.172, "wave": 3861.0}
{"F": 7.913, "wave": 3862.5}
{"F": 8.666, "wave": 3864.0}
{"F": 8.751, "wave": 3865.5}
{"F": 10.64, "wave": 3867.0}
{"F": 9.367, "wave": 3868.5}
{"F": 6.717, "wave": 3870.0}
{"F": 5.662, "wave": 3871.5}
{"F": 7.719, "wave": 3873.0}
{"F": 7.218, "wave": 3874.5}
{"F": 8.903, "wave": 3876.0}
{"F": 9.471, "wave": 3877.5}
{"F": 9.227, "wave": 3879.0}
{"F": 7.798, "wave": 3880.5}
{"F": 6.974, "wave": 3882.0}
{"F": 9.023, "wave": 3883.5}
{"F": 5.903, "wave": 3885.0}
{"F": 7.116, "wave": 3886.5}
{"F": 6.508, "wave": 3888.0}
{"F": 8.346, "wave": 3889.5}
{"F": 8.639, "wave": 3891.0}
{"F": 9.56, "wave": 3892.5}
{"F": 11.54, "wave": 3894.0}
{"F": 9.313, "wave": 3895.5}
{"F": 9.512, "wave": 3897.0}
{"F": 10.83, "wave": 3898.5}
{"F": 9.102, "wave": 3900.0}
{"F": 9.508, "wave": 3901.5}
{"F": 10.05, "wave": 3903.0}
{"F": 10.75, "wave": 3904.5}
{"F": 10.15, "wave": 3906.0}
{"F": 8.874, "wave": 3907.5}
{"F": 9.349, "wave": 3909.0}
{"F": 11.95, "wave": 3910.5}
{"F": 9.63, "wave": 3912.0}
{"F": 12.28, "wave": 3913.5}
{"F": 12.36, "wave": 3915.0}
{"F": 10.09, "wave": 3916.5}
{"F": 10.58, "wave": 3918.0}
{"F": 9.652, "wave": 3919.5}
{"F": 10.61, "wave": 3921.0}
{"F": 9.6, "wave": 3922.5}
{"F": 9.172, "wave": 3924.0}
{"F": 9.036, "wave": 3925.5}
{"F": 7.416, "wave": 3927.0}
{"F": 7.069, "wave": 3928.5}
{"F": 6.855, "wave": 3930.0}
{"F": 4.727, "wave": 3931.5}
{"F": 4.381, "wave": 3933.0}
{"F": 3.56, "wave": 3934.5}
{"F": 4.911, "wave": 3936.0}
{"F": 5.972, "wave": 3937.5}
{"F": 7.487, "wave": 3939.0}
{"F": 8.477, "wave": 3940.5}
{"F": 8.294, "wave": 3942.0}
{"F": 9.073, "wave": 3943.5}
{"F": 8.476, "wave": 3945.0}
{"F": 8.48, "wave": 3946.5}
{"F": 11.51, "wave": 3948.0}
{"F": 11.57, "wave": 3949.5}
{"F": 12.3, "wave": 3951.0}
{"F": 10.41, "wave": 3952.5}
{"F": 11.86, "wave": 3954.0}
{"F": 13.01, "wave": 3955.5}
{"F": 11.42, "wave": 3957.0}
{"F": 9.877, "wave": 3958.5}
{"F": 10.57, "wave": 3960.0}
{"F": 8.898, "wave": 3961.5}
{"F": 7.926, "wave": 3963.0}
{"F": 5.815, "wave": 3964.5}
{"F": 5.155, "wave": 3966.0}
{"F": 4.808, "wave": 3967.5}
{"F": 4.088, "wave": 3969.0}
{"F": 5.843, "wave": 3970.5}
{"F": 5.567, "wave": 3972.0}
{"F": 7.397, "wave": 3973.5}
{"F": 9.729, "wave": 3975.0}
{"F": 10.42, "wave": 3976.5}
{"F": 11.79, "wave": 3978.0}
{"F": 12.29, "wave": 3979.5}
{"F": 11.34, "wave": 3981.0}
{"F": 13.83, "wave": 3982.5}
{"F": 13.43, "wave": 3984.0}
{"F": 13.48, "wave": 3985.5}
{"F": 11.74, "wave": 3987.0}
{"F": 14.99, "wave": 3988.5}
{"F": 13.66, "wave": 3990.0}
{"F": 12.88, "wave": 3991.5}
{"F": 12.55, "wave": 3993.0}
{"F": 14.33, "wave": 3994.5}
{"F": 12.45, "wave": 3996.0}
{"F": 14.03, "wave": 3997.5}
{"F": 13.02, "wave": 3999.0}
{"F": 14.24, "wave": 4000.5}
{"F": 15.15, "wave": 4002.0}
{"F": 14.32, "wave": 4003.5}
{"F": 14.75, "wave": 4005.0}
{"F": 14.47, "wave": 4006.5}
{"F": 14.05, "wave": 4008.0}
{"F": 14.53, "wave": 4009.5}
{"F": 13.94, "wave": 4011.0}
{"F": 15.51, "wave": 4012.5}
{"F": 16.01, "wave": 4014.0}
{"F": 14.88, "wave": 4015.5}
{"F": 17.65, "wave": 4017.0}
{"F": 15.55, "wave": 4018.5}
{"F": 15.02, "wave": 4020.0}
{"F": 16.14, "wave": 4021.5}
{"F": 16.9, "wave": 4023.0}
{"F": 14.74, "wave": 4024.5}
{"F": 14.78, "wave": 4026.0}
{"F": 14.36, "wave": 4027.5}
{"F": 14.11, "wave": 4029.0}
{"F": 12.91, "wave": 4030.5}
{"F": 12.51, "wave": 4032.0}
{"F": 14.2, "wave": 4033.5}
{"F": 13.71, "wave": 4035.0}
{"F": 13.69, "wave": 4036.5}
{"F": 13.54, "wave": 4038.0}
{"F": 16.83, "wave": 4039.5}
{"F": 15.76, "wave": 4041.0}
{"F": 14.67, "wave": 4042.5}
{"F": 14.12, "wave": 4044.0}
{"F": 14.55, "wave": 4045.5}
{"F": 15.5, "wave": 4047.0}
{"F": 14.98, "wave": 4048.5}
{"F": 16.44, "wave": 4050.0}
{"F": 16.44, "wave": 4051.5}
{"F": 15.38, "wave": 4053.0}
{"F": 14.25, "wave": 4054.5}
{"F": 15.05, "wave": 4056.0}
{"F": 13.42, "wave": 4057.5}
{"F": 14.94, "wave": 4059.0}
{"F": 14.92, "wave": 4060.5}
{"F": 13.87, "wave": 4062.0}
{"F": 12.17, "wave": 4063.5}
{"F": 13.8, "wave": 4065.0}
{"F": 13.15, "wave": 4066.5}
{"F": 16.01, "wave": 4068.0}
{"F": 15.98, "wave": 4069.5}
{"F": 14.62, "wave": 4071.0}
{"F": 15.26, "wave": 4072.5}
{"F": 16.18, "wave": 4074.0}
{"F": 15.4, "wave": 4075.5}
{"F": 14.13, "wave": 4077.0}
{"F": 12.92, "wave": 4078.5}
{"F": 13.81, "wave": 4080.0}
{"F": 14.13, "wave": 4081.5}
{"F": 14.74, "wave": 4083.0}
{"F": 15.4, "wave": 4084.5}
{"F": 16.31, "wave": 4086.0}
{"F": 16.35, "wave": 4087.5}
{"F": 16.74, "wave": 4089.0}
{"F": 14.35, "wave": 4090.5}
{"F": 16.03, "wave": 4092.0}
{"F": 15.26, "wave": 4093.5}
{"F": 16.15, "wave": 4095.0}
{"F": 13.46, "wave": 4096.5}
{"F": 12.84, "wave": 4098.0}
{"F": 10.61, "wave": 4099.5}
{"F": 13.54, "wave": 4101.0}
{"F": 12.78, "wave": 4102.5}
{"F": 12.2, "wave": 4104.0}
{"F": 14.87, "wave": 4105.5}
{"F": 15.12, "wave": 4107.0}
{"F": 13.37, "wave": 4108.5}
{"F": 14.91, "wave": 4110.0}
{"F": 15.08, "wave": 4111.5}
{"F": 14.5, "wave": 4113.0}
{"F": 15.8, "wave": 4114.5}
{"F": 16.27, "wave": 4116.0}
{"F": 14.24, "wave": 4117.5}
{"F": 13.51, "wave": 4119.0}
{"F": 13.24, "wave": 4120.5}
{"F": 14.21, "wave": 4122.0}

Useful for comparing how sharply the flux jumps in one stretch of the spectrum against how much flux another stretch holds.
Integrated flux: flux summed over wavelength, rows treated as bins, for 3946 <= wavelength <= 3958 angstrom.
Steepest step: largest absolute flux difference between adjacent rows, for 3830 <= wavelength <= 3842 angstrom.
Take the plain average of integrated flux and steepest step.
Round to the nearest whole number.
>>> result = 69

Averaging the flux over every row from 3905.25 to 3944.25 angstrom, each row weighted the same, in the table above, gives 8.5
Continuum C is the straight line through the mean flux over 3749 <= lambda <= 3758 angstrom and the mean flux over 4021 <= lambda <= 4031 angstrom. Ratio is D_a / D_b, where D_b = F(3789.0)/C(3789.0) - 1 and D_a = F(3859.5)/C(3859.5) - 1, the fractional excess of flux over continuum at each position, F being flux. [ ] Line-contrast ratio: 2.4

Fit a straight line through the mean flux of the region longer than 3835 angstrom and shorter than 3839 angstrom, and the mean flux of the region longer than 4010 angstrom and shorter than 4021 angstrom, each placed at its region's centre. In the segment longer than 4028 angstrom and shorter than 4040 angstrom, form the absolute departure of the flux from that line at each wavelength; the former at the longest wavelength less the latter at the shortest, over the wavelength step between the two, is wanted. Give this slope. -0.20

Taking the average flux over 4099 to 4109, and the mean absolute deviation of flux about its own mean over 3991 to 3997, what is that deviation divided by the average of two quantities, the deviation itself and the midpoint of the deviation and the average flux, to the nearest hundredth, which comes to 0.17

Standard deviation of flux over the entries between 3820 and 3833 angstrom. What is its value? 0.9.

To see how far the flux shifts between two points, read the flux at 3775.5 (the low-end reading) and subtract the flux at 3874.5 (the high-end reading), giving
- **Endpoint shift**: 2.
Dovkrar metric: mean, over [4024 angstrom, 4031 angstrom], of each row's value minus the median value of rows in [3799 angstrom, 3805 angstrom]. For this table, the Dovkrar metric 4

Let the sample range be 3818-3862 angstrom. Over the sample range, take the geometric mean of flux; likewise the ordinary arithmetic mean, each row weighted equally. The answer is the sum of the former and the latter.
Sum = 14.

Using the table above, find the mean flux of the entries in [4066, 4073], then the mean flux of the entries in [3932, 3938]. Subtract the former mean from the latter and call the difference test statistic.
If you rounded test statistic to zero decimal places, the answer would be -10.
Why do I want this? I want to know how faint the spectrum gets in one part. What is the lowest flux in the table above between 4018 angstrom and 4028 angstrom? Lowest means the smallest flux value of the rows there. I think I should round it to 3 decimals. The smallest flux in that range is 14.360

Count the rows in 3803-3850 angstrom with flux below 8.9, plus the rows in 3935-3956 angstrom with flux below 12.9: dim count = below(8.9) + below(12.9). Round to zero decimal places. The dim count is 35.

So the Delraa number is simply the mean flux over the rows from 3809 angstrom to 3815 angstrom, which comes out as 10.0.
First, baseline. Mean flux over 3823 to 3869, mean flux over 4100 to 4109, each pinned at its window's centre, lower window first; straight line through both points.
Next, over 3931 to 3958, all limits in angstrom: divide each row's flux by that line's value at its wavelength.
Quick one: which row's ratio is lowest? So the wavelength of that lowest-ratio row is 3934.5 angstrom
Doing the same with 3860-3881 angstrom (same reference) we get 3871.5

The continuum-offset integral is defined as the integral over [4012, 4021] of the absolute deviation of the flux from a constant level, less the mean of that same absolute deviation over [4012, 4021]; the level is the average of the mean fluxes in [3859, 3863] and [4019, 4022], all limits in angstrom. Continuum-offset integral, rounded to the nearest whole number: 33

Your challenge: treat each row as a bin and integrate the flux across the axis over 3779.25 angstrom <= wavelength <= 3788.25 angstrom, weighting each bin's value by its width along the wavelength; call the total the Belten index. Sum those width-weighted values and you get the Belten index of 100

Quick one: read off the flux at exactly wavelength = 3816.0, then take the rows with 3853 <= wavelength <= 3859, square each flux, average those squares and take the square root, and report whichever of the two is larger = 7.1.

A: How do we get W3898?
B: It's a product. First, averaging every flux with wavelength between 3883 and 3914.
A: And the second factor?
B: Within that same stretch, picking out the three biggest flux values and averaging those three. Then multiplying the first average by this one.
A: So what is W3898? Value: 112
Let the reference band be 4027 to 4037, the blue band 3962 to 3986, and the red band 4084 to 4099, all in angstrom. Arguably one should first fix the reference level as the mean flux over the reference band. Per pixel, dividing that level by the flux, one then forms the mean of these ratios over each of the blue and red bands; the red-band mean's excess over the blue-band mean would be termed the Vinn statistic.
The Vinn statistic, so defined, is -0.9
